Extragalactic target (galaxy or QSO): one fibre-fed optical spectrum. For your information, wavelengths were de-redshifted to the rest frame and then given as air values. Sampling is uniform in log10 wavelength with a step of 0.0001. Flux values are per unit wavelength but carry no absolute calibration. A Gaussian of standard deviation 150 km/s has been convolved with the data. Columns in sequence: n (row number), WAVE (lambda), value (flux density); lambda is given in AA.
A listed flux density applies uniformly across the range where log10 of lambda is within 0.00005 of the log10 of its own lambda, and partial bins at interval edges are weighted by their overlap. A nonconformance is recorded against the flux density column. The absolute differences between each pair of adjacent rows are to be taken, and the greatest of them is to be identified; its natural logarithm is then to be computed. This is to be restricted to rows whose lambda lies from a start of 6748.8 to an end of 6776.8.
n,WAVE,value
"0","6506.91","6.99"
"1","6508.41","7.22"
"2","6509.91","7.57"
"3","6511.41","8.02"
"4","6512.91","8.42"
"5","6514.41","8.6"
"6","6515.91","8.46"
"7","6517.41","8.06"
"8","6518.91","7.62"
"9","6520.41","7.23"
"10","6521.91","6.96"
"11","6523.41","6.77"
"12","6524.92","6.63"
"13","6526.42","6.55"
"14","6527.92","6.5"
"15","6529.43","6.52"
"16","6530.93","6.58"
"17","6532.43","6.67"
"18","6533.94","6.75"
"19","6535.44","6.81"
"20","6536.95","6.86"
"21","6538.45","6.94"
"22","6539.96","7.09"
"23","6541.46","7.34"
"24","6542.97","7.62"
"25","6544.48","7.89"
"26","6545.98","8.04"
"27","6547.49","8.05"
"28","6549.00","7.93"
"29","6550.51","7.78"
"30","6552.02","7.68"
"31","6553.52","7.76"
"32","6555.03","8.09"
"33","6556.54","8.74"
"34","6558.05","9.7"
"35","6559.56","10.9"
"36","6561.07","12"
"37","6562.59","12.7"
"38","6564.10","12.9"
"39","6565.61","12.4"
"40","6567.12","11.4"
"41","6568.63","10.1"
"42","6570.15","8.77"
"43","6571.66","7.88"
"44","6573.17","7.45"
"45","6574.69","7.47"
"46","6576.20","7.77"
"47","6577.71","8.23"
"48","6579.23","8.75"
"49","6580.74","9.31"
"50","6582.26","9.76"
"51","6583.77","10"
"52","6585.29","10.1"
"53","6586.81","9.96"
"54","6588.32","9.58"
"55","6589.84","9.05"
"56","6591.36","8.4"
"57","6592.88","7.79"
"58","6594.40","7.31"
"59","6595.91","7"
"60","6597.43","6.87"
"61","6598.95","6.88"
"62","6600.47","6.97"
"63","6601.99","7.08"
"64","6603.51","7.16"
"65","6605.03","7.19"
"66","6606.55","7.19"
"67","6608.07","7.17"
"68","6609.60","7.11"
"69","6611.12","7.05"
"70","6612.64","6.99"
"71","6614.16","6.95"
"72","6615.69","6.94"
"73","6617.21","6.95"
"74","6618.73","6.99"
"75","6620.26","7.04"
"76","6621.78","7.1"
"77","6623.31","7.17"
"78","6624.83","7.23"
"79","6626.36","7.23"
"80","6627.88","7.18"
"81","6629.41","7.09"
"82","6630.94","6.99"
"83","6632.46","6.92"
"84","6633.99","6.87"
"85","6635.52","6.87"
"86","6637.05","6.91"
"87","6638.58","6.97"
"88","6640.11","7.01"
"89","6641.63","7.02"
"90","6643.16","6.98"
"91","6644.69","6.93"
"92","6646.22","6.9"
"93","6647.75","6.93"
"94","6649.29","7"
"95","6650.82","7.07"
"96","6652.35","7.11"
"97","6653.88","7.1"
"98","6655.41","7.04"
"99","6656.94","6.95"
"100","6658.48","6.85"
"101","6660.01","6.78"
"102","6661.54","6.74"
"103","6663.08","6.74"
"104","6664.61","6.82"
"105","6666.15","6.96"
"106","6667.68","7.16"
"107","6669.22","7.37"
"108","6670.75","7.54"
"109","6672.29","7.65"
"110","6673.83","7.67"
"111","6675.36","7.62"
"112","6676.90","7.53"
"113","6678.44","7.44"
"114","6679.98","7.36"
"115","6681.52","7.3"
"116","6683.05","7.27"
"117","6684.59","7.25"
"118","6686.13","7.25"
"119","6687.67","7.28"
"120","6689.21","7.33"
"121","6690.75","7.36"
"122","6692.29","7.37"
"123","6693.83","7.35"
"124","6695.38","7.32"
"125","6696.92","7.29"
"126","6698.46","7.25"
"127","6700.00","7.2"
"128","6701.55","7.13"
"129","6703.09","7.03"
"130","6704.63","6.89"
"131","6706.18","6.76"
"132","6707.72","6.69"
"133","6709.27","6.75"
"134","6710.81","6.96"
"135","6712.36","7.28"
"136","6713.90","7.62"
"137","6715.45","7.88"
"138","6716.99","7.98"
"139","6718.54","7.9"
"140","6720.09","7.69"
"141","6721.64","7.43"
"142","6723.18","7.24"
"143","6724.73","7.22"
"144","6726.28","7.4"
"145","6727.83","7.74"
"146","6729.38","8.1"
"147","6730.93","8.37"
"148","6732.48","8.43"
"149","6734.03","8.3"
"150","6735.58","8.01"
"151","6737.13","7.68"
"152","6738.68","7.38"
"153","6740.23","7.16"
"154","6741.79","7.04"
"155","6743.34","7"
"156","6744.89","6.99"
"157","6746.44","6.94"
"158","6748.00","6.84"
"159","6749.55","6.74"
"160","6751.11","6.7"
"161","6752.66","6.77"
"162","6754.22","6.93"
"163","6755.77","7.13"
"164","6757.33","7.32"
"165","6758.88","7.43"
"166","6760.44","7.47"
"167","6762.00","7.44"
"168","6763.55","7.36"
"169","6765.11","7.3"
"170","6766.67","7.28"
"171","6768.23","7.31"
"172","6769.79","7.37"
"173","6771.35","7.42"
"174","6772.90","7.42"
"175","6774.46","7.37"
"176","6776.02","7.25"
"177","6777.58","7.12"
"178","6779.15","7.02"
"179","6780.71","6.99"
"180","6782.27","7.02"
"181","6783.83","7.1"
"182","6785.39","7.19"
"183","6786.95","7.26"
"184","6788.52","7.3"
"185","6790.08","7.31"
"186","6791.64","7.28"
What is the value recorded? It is -1.6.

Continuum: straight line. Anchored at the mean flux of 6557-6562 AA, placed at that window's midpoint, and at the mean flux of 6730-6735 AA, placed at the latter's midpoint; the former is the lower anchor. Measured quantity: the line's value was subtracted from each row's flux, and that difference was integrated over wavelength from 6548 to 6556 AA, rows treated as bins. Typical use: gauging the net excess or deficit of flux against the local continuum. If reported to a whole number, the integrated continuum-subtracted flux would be -24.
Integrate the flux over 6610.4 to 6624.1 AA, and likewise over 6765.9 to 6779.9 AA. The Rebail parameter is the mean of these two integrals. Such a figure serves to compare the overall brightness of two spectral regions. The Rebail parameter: 99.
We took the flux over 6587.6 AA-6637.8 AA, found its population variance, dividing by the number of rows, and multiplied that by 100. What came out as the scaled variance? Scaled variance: 36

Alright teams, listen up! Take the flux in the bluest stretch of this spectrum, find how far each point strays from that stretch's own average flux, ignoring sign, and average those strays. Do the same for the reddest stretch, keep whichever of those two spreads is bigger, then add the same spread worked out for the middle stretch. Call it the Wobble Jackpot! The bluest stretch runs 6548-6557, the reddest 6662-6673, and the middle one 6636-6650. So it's 0.3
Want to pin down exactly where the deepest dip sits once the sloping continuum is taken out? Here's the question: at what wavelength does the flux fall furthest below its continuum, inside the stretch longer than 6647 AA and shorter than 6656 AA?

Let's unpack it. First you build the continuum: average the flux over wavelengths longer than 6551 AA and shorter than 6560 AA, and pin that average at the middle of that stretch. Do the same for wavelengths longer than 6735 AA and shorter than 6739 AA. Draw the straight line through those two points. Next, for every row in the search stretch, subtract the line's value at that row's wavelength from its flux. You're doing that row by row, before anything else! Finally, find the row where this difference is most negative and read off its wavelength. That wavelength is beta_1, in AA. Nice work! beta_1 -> 6647.75 AA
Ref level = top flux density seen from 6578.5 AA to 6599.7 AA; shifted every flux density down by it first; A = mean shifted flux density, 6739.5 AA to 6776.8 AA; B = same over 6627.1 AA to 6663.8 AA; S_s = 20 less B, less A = 26.1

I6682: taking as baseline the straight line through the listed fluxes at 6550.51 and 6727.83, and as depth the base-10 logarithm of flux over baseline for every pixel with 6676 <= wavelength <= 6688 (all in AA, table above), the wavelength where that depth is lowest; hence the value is 6684.59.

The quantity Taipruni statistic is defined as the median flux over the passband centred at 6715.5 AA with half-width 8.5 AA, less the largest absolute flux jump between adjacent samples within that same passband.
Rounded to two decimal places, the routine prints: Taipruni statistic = 7.09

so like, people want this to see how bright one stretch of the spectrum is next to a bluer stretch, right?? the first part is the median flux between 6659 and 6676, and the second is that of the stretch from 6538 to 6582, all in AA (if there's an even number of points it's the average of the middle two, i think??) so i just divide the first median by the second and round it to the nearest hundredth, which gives 0.89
